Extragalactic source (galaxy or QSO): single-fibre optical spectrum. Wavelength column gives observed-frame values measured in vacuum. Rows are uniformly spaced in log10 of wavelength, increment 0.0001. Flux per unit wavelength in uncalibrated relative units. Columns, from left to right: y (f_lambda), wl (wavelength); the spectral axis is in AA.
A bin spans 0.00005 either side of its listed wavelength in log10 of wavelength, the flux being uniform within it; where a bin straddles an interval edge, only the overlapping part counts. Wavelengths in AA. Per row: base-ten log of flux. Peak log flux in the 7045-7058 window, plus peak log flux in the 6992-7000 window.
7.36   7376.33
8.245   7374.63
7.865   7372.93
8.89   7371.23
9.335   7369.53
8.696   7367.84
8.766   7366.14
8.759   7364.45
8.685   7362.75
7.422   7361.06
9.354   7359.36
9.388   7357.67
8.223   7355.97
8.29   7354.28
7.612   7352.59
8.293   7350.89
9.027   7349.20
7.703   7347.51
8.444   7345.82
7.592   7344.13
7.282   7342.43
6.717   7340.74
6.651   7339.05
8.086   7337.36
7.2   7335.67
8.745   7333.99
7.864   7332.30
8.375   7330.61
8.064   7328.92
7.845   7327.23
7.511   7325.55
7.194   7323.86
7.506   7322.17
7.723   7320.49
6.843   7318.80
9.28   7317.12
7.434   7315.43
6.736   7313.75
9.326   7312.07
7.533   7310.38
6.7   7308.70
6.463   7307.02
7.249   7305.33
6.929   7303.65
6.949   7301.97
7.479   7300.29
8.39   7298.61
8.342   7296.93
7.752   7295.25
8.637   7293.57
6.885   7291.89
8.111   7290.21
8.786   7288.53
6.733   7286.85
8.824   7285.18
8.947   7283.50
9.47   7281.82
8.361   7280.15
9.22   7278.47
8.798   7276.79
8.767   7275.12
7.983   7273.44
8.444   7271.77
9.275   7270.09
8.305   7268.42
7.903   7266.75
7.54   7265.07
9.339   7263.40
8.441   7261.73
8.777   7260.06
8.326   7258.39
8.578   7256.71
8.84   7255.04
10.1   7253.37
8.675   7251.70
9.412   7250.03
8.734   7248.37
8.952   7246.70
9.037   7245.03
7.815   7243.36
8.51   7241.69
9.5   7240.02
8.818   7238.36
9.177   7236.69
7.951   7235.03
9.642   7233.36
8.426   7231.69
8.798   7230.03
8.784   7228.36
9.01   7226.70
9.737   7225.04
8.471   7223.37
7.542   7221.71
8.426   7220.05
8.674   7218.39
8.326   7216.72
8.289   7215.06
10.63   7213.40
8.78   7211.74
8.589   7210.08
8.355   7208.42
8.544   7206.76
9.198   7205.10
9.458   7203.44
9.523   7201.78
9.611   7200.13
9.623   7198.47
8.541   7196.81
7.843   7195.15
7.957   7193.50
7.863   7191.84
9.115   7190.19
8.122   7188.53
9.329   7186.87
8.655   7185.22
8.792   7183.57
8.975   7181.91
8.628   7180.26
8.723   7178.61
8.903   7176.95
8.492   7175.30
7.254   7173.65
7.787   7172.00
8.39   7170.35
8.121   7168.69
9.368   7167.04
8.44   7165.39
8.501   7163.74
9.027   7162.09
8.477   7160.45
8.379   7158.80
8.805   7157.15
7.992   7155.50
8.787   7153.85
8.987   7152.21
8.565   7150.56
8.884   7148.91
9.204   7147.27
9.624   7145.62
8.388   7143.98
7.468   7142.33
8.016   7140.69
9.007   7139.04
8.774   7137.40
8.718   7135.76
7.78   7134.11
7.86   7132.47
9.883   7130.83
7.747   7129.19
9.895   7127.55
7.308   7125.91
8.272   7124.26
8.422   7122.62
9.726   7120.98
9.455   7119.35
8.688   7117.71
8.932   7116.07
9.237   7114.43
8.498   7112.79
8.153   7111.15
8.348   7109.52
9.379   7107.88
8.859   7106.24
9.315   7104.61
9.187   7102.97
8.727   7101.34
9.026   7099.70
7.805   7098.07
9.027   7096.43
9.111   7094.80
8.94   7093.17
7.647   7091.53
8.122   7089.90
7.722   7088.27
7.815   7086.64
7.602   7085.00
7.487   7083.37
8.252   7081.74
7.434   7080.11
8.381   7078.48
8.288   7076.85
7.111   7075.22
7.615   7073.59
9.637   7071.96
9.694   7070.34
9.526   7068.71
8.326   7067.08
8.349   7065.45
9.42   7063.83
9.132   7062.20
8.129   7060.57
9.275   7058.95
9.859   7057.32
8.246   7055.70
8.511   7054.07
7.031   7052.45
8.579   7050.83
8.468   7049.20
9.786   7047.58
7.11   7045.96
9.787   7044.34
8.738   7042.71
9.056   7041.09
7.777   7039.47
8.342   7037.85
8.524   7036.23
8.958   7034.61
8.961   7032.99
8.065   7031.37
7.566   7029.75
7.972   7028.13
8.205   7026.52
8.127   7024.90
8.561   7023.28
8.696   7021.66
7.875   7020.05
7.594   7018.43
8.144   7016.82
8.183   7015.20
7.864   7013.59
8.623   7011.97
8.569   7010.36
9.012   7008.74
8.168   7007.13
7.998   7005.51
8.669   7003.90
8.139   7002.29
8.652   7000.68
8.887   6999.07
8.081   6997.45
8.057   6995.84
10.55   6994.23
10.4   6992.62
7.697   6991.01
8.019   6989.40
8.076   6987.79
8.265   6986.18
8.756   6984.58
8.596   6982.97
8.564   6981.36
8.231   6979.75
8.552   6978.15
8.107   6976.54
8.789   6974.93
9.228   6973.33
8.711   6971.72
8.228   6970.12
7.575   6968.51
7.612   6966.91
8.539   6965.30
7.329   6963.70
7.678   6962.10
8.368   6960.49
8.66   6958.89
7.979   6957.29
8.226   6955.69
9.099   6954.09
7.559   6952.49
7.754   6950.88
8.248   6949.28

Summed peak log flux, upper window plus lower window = 2.02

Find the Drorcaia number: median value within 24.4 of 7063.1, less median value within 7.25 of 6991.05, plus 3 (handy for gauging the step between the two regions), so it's 3.3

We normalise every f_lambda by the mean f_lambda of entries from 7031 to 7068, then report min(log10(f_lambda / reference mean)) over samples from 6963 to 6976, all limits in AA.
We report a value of -0.071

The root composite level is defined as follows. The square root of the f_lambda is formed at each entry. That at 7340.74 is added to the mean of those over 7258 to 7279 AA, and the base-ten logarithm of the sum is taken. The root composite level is 0.74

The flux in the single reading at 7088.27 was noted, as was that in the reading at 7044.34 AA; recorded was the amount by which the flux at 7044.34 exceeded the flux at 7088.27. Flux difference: 2.1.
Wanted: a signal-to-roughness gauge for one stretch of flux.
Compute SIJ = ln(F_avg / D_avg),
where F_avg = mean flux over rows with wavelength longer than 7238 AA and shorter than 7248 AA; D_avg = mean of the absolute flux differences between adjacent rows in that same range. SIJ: 2.48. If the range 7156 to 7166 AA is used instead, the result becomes 3.25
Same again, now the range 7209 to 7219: 2.23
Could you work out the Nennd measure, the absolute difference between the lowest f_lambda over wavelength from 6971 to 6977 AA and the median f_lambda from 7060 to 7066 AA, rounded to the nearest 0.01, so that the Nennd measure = 0.63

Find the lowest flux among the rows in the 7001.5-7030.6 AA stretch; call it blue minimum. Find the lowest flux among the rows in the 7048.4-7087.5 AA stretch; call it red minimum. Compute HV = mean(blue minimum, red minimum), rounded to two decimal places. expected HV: 7.30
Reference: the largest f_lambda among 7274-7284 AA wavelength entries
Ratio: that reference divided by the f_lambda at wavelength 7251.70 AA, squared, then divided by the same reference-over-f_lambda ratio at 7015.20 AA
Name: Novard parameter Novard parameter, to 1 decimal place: 1.0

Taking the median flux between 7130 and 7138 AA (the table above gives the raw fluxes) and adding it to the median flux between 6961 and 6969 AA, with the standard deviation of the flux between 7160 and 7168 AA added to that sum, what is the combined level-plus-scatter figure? 16.7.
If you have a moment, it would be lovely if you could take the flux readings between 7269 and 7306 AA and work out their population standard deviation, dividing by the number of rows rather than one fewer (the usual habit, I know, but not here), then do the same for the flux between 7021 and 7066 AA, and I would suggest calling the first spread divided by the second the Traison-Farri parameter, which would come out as 1.15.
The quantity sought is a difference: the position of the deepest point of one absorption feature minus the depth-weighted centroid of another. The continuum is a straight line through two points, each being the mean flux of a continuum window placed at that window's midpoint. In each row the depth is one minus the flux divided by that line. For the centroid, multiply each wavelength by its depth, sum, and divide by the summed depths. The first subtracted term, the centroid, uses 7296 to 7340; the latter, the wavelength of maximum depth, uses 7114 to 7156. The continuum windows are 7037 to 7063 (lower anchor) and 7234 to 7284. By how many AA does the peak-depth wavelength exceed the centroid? -191.2 AA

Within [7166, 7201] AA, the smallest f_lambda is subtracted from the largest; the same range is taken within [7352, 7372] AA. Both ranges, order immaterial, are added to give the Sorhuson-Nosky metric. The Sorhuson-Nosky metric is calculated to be 4.3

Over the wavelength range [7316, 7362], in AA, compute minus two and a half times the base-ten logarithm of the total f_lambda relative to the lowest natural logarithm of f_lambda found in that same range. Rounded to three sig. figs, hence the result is -5.13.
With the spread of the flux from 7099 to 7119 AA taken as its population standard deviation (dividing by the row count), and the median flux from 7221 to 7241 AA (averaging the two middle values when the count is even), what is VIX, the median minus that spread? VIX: 8.4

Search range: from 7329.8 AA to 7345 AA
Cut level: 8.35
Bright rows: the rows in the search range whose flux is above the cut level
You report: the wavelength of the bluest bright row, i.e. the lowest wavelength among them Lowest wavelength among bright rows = 7330.61 AA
